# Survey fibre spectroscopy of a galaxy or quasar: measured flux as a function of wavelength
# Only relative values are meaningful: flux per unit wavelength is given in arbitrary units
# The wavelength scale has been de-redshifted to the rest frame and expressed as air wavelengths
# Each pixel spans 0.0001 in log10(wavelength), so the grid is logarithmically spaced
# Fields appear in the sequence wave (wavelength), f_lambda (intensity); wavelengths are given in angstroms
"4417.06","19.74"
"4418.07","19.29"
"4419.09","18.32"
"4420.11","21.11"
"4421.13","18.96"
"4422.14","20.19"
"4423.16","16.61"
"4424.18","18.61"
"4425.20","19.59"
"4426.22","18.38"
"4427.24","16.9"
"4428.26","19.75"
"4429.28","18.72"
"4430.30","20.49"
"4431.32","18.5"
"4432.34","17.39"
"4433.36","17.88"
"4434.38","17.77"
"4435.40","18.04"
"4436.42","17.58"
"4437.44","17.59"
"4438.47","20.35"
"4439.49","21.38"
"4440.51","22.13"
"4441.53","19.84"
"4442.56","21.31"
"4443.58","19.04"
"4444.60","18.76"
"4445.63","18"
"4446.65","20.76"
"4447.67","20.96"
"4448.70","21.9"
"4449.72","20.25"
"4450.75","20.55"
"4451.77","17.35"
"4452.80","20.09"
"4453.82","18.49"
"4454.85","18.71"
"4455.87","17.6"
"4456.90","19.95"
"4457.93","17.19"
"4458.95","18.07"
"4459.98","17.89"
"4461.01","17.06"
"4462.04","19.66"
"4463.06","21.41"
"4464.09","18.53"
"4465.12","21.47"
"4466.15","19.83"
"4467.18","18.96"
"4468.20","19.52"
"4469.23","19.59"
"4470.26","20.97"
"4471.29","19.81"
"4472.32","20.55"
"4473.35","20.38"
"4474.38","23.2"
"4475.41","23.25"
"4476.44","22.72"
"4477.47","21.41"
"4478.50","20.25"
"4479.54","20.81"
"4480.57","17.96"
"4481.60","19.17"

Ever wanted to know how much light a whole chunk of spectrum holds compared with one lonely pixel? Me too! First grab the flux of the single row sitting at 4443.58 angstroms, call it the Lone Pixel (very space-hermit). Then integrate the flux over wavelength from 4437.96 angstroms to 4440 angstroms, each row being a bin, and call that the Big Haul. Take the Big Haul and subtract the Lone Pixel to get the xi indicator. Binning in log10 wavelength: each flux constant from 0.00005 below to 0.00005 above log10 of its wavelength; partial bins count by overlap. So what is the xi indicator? 23.6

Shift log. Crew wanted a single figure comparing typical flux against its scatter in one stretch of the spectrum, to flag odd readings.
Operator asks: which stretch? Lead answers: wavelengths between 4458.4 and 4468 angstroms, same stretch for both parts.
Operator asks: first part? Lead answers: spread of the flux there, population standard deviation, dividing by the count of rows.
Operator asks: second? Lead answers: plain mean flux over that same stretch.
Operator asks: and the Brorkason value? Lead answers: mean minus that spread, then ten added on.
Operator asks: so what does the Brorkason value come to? 27.8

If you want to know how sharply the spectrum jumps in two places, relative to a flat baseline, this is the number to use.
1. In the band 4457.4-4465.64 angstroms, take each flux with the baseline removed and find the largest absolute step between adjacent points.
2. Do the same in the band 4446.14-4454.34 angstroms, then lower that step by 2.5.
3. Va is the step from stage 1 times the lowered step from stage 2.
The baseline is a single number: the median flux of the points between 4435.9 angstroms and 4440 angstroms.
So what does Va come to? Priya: 2.1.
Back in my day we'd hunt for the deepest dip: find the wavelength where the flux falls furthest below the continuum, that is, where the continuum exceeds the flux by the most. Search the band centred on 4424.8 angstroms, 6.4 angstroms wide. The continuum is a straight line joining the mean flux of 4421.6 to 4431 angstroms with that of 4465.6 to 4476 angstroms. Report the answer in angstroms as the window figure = 4423.16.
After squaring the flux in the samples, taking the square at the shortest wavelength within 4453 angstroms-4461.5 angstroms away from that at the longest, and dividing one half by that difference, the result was -0.010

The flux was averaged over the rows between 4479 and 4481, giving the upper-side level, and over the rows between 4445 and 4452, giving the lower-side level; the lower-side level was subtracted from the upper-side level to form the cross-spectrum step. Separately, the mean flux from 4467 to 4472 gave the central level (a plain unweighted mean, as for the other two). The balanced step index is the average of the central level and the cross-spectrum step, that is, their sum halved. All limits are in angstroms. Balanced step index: 9.6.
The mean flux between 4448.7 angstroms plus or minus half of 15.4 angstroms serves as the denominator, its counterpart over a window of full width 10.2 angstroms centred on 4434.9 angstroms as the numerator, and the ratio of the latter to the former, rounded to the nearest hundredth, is 0.96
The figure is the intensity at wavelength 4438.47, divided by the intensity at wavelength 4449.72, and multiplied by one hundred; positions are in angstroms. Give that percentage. 100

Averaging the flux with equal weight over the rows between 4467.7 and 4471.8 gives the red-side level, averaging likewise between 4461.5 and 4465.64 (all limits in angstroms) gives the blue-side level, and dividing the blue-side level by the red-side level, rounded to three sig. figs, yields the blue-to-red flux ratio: 1.01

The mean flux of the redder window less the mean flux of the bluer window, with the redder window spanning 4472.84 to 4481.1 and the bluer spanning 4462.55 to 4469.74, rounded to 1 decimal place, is 1.3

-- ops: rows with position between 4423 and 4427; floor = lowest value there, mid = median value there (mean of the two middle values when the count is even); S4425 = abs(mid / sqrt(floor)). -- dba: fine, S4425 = 4.54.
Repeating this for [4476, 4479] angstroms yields 4.76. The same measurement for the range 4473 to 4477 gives 5.09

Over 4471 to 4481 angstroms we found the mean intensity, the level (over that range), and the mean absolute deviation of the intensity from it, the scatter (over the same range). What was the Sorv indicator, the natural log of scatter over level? -2.79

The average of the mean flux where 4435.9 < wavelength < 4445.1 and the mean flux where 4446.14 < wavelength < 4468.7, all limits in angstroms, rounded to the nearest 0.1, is 19.6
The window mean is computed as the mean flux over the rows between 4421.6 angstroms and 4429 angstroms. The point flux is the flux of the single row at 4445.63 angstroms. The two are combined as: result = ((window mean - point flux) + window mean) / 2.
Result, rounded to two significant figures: 9.6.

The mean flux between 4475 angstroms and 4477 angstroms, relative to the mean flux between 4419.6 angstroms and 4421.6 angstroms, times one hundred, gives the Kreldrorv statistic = 115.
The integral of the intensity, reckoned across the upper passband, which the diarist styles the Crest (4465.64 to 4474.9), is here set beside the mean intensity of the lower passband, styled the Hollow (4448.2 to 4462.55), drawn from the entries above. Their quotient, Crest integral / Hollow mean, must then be 10.0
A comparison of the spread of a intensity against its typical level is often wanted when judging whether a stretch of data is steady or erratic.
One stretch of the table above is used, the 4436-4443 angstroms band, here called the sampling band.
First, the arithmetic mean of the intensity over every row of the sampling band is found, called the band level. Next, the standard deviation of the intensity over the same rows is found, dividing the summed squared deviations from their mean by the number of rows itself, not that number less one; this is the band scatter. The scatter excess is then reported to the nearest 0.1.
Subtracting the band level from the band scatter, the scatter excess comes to -18.3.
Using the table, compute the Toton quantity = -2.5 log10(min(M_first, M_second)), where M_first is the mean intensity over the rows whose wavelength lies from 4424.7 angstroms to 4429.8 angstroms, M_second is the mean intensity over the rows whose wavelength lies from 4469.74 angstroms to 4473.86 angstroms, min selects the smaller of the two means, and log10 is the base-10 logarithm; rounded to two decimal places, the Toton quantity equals -3.18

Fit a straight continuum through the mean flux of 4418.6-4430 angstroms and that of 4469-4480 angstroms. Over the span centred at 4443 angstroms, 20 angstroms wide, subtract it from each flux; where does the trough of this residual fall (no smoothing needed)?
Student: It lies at 4451.77 angstroms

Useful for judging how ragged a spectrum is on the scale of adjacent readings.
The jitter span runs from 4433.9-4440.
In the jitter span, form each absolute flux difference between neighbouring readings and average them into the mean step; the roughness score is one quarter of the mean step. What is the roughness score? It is 0.23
